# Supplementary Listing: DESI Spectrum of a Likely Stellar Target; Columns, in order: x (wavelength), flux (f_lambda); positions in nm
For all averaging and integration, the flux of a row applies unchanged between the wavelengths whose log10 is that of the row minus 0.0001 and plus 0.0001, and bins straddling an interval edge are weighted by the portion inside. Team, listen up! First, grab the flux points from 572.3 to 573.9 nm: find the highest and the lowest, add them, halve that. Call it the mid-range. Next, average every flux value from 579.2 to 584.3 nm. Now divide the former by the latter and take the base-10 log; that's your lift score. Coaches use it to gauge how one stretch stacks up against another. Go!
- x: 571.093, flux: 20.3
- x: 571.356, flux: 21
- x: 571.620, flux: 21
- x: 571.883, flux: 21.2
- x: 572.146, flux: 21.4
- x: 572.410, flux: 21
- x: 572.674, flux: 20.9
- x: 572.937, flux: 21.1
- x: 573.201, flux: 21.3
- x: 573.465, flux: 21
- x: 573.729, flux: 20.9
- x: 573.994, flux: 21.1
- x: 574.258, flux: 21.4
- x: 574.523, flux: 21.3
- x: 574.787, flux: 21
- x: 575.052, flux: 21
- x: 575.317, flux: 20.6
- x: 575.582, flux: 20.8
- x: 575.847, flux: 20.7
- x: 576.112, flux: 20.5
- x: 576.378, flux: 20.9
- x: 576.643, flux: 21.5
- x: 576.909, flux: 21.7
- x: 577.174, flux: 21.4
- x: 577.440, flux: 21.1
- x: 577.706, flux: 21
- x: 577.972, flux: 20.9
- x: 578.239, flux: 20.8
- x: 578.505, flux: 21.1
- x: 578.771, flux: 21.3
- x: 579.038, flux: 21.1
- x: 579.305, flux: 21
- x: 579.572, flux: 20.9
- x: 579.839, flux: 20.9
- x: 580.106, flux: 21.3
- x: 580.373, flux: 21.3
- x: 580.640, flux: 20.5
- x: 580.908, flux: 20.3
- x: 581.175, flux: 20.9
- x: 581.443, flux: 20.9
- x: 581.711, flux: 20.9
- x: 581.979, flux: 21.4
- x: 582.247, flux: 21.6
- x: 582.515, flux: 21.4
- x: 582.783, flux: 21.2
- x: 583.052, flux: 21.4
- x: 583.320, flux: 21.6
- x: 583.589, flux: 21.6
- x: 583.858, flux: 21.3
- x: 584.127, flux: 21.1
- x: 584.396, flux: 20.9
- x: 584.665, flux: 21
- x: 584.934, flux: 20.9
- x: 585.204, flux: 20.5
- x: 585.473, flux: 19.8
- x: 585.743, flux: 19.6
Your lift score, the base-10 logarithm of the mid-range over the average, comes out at -0.0006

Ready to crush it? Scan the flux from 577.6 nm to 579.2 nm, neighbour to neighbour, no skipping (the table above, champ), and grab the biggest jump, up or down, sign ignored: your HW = 0.3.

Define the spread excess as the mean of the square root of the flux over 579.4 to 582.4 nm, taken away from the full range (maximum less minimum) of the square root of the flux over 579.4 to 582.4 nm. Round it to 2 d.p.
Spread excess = -4.44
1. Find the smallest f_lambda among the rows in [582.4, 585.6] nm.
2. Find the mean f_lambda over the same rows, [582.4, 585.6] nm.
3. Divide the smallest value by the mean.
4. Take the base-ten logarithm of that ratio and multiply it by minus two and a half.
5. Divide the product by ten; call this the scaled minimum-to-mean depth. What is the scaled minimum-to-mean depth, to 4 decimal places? 0.0067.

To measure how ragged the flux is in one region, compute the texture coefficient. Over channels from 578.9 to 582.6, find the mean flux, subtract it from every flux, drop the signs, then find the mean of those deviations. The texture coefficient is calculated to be 0.28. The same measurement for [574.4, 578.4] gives 0.26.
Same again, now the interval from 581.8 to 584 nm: 0.12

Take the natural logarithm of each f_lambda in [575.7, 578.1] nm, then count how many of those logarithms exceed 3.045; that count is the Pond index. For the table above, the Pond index 4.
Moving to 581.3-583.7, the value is 7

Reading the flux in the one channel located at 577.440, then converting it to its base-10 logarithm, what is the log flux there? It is 1.324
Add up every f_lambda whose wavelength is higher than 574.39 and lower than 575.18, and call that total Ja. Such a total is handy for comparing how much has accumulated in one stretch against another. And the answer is 63.3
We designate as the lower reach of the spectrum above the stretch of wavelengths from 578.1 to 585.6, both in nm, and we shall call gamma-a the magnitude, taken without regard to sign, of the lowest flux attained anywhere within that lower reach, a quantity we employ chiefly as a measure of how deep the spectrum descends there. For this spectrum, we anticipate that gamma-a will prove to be 19.8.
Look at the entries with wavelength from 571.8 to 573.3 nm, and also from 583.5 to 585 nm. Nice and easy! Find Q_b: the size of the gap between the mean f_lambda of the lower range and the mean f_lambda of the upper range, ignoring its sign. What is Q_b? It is 0.02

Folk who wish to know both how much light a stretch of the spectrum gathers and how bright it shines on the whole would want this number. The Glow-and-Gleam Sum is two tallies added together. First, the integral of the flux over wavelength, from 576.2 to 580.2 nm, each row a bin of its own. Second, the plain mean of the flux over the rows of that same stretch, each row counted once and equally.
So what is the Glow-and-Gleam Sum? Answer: 106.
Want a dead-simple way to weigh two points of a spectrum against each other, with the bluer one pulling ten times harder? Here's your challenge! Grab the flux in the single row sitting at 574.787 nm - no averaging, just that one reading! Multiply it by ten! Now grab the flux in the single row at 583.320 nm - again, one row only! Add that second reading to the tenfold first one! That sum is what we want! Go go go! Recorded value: 231.6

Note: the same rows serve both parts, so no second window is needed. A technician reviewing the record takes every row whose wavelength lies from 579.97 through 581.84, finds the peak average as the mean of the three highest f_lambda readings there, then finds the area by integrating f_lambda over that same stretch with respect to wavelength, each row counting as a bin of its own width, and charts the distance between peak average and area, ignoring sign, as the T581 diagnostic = 17.9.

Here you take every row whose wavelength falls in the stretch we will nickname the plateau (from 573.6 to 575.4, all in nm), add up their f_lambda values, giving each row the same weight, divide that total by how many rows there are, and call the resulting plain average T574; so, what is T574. 21.0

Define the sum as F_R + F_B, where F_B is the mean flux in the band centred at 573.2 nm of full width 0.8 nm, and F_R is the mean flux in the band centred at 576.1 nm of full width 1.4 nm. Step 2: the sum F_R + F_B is 42.0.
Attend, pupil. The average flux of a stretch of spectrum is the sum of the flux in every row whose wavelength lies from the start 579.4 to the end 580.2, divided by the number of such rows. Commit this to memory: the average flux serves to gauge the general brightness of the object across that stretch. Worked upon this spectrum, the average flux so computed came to 21.0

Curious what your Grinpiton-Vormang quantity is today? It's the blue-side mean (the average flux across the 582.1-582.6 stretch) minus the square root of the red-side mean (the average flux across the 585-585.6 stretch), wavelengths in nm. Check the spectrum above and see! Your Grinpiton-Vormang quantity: 17.0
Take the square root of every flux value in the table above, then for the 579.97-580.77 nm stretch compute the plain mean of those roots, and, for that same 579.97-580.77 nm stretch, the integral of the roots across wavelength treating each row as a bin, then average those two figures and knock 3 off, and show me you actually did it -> 1.13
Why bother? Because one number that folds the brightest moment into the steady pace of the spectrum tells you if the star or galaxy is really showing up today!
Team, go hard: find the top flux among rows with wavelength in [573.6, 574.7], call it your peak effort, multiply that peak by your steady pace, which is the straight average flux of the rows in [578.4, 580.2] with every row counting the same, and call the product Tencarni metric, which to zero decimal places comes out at 451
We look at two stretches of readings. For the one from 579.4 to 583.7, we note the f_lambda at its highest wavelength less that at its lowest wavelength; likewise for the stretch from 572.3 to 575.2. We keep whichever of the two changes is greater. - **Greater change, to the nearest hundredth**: 0.70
